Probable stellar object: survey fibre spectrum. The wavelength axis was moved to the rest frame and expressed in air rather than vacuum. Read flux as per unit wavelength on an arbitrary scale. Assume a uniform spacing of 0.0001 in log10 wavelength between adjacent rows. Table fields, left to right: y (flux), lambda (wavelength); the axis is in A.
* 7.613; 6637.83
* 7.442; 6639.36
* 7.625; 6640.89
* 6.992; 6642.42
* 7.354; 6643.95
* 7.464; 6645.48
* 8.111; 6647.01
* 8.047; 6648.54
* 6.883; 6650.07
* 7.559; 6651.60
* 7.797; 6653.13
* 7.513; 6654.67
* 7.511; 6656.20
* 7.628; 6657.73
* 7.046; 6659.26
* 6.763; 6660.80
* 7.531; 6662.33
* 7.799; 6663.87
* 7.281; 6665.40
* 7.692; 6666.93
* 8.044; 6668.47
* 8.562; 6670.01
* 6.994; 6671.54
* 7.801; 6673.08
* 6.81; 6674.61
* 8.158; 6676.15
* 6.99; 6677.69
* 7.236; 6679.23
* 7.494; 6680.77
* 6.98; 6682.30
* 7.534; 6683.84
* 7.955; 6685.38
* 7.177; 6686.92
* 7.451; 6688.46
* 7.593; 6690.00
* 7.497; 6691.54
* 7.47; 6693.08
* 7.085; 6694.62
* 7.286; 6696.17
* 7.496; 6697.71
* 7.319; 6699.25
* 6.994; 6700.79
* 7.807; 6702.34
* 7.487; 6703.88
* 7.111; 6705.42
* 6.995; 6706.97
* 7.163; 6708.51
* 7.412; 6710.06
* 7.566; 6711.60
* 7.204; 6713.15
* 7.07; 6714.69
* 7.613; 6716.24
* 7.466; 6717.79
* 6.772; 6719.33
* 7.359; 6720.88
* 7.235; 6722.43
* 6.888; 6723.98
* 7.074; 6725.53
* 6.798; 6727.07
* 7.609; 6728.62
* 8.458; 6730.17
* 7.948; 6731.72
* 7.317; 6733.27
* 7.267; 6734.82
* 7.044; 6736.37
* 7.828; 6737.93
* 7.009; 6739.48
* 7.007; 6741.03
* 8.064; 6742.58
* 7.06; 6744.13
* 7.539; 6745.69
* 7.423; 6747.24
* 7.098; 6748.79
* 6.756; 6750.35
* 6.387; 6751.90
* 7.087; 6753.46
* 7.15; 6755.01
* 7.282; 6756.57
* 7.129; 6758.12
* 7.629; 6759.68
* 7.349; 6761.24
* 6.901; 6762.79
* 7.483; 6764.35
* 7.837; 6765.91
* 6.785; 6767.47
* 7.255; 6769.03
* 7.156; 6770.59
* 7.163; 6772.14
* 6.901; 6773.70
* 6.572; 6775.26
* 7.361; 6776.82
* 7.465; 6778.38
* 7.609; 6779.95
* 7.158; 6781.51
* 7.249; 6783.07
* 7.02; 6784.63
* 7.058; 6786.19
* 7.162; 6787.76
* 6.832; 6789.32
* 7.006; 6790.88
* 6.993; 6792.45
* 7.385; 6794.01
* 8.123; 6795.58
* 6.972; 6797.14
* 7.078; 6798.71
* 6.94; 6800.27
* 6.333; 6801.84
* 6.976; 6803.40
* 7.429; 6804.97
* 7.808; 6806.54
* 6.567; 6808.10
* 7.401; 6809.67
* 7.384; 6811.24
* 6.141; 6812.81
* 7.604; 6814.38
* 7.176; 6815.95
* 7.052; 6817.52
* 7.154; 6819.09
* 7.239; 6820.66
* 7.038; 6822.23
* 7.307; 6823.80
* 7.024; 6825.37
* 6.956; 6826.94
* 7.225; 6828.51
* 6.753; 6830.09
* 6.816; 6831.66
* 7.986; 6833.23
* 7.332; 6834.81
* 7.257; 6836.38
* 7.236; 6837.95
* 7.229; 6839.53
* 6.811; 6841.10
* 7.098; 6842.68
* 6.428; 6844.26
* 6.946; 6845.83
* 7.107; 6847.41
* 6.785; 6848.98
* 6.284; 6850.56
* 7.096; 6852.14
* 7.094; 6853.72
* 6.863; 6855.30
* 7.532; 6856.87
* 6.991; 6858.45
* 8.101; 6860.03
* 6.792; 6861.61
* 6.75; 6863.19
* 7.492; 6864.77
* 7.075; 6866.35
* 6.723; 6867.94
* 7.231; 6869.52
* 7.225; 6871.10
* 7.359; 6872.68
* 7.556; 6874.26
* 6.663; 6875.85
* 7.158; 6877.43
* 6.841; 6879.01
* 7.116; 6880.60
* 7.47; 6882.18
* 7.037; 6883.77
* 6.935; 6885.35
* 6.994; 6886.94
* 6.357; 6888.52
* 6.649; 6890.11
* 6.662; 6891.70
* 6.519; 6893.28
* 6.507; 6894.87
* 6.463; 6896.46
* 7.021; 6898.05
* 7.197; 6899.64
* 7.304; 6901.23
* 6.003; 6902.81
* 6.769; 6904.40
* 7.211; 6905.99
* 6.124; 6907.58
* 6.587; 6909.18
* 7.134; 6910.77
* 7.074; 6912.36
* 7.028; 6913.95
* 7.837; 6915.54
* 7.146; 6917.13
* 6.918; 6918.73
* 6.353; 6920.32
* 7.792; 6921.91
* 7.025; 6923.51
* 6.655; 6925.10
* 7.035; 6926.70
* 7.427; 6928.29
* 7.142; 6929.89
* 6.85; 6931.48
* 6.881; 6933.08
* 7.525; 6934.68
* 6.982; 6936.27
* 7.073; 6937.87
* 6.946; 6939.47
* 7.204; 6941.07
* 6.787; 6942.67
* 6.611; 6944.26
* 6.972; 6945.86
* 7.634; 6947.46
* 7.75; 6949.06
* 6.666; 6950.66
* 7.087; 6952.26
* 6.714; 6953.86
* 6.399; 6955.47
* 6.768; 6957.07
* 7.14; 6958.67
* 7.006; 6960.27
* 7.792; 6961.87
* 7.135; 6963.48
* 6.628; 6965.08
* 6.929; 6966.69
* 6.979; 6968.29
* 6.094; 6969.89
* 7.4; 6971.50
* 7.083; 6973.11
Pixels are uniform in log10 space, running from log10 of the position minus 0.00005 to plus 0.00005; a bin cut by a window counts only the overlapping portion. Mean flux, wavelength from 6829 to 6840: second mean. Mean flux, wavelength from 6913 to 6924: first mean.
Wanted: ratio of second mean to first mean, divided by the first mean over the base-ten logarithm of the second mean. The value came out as 0.121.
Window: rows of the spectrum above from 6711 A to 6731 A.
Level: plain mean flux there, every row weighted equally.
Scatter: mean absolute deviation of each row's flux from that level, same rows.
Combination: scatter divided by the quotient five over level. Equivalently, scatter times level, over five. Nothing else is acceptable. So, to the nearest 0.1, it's 0.5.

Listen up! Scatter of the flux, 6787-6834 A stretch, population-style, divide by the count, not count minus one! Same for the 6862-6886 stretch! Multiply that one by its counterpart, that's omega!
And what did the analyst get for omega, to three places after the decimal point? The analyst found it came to 0.115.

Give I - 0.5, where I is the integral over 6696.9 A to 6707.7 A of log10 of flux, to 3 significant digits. 8.83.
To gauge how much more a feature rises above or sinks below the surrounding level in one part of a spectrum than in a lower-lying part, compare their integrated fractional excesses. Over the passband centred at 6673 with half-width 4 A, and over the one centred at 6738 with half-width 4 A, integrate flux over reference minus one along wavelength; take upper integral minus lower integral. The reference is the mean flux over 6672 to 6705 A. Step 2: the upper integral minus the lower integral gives -0.45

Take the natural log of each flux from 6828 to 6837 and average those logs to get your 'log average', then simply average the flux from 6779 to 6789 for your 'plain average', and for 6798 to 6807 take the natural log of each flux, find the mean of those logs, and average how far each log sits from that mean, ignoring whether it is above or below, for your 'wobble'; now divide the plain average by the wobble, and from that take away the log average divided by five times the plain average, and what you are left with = 148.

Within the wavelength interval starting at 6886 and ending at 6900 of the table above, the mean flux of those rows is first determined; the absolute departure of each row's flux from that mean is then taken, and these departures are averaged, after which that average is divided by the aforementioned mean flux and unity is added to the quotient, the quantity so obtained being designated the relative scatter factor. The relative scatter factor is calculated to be 1.04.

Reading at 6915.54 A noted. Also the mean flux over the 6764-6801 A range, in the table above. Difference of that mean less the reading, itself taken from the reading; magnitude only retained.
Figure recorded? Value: 8.5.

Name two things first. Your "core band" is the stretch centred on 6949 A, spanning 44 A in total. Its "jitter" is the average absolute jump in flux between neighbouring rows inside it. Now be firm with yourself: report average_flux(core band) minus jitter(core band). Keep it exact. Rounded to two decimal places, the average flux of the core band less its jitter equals 6.61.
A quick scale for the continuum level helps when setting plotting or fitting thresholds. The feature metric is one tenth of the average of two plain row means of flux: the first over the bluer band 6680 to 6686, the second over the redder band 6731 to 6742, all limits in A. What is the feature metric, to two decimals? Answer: 0.74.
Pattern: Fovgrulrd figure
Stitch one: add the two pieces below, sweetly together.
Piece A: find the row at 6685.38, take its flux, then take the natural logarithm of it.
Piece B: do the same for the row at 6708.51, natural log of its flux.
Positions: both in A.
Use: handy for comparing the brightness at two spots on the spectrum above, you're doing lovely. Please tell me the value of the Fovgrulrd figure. 4.04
